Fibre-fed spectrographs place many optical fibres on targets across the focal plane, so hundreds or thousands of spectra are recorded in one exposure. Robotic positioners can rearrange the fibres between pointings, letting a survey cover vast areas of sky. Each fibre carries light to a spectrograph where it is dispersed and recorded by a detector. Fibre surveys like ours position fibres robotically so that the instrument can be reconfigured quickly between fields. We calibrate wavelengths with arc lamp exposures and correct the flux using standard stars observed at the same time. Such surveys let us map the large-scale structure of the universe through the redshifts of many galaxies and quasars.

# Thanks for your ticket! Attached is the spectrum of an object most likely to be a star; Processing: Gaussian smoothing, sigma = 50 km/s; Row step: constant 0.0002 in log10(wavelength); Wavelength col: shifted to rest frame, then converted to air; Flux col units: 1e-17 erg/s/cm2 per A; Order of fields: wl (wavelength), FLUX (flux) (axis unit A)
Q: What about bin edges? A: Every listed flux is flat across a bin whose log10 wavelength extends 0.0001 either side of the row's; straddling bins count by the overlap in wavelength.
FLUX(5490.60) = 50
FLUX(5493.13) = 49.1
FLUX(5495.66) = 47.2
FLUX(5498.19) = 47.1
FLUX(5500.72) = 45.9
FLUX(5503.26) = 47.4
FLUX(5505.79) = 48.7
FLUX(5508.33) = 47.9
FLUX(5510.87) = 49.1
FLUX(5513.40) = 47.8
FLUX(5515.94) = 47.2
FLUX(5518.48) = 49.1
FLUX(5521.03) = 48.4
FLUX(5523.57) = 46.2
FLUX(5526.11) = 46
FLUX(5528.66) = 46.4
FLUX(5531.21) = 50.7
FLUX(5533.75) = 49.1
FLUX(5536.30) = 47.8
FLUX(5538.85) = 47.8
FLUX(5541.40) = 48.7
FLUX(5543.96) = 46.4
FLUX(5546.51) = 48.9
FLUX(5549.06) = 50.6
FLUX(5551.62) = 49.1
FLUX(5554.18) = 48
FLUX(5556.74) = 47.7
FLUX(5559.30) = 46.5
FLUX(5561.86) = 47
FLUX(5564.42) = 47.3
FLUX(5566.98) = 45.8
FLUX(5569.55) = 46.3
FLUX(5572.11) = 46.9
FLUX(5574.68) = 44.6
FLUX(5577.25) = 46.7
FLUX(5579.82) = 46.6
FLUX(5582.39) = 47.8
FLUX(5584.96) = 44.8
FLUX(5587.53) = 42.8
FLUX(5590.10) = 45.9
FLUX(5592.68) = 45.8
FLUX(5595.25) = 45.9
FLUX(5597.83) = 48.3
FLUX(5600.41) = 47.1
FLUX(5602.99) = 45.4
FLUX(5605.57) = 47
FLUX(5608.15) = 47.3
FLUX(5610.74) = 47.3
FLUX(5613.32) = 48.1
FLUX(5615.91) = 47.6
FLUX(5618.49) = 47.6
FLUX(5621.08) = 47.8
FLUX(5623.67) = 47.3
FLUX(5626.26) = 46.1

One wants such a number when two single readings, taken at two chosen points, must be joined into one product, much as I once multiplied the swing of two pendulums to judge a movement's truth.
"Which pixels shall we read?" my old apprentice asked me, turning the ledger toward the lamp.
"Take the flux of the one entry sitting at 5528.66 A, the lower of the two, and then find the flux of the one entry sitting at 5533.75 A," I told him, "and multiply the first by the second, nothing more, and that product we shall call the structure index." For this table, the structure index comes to 2278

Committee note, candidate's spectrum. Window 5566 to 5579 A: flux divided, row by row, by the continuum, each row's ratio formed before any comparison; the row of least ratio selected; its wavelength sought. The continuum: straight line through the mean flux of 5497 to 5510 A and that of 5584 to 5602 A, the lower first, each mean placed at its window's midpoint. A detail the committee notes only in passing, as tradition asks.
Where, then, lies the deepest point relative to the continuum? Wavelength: 5574.68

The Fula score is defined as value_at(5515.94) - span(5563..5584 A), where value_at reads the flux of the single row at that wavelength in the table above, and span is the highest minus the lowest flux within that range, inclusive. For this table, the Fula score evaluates 44.0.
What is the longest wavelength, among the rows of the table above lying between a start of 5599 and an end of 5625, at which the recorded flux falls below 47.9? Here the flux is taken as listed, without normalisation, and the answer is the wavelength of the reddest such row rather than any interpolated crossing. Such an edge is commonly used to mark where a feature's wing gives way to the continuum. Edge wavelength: 5623.67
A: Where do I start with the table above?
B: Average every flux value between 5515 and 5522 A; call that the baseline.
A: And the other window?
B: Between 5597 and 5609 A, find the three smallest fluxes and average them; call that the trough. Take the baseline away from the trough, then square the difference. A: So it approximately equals 3.0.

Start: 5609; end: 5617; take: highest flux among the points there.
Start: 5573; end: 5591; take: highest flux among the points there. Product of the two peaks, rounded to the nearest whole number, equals 2299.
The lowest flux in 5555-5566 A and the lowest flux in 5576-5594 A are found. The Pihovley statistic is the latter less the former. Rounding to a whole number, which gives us -4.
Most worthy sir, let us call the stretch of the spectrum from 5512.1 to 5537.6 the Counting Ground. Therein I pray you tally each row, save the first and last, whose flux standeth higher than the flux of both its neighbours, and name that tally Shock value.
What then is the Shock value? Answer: 2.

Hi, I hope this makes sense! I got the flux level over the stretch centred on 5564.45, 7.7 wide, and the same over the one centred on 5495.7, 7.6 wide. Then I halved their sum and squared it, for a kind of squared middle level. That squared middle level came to 2233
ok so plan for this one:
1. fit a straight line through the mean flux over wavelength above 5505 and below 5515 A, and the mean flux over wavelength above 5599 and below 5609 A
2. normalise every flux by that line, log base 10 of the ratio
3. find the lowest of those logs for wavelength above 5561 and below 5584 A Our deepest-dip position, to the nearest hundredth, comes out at 5574.68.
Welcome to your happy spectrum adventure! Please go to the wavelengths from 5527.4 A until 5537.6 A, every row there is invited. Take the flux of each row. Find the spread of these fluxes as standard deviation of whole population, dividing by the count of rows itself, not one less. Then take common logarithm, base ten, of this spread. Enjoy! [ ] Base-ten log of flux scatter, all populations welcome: 0.20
